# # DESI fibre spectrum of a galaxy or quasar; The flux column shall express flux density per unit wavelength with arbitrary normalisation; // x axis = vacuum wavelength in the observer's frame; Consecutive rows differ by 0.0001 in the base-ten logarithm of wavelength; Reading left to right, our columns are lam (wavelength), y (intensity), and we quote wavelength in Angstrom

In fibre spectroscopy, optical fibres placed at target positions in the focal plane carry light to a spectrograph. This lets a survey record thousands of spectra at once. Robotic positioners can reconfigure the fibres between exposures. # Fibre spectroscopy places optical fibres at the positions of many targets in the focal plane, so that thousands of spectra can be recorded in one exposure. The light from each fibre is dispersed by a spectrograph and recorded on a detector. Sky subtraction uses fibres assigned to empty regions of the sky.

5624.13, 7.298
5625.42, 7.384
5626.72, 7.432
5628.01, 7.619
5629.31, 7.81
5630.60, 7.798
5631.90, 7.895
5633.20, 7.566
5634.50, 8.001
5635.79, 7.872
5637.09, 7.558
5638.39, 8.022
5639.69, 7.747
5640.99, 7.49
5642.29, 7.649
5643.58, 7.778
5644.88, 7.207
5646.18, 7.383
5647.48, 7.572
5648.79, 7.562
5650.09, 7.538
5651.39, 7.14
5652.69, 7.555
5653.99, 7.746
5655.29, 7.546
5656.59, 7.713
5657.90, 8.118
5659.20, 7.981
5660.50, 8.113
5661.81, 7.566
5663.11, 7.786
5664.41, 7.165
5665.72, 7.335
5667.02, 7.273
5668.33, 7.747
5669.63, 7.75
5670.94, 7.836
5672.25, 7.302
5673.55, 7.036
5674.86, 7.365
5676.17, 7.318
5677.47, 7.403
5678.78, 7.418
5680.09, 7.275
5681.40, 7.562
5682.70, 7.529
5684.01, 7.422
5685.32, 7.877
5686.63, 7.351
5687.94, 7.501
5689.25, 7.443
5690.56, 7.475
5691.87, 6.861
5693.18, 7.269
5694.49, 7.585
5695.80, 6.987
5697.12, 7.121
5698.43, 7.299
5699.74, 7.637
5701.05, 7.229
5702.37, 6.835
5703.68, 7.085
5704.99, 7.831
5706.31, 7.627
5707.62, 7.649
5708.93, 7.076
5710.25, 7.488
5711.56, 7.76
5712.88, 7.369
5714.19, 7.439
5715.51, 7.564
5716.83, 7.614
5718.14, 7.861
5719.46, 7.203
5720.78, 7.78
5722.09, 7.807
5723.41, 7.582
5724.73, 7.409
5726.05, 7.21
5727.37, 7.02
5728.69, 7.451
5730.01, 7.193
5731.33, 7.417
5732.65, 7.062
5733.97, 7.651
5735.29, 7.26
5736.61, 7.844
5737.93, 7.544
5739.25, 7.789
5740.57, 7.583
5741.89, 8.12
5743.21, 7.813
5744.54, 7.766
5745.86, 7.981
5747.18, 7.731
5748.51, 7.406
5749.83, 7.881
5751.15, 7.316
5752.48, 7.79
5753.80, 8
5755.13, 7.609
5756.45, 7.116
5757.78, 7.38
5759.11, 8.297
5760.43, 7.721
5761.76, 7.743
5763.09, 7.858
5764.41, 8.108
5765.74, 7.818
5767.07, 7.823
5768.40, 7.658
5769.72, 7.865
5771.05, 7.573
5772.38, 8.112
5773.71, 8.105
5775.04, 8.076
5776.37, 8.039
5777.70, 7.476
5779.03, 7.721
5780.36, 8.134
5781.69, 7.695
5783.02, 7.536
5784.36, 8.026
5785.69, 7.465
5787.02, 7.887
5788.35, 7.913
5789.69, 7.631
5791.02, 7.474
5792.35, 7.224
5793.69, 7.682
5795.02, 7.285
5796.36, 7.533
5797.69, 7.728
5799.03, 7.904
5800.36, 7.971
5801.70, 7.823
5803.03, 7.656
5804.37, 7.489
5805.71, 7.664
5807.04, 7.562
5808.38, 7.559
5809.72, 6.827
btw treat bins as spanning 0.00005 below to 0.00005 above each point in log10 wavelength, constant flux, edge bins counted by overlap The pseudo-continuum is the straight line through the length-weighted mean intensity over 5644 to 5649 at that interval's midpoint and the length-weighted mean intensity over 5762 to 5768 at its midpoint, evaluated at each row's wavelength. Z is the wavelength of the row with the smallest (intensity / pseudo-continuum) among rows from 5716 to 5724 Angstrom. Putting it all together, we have 5719.46 Angstrom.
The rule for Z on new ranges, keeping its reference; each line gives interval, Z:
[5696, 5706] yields 5702.37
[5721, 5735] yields 5727.37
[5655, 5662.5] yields 5661.81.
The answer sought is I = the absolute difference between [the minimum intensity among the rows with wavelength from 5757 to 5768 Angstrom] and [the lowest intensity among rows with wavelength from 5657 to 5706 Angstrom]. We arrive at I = 0.5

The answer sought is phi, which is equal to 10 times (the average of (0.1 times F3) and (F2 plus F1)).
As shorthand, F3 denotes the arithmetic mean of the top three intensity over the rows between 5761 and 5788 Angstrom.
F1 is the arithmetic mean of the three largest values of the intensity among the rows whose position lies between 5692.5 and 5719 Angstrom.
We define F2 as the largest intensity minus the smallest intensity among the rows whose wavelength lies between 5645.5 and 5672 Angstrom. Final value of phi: 48.0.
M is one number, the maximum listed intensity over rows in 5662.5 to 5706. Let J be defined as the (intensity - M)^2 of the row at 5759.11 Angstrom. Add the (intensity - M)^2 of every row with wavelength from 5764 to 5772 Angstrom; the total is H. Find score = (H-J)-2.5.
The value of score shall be -2.5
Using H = 0.2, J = 0.18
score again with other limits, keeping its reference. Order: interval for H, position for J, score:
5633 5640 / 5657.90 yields -2.3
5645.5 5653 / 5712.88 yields -1.6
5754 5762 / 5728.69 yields -1.6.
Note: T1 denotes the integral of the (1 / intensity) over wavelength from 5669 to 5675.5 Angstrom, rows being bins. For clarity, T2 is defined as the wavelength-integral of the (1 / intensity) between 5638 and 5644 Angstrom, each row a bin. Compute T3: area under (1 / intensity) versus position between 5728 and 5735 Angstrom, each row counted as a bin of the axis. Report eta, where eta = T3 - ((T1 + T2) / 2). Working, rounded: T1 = 0.872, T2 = 0.78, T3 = 0.95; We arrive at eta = 0.13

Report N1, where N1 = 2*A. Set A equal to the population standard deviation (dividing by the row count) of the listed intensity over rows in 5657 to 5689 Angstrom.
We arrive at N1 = 0.58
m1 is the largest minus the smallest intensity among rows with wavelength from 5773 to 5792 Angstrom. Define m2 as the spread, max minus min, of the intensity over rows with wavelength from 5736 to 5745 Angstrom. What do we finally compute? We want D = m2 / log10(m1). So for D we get -3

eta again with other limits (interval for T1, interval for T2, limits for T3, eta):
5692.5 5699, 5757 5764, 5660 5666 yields -0.11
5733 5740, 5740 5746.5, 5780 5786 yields -0.10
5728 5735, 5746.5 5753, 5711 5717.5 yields -0.04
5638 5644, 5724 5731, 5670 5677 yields 0.08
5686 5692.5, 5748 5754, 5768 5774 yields -0.07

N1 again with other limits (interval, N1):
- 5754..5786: 0.56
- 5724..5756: 0.60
